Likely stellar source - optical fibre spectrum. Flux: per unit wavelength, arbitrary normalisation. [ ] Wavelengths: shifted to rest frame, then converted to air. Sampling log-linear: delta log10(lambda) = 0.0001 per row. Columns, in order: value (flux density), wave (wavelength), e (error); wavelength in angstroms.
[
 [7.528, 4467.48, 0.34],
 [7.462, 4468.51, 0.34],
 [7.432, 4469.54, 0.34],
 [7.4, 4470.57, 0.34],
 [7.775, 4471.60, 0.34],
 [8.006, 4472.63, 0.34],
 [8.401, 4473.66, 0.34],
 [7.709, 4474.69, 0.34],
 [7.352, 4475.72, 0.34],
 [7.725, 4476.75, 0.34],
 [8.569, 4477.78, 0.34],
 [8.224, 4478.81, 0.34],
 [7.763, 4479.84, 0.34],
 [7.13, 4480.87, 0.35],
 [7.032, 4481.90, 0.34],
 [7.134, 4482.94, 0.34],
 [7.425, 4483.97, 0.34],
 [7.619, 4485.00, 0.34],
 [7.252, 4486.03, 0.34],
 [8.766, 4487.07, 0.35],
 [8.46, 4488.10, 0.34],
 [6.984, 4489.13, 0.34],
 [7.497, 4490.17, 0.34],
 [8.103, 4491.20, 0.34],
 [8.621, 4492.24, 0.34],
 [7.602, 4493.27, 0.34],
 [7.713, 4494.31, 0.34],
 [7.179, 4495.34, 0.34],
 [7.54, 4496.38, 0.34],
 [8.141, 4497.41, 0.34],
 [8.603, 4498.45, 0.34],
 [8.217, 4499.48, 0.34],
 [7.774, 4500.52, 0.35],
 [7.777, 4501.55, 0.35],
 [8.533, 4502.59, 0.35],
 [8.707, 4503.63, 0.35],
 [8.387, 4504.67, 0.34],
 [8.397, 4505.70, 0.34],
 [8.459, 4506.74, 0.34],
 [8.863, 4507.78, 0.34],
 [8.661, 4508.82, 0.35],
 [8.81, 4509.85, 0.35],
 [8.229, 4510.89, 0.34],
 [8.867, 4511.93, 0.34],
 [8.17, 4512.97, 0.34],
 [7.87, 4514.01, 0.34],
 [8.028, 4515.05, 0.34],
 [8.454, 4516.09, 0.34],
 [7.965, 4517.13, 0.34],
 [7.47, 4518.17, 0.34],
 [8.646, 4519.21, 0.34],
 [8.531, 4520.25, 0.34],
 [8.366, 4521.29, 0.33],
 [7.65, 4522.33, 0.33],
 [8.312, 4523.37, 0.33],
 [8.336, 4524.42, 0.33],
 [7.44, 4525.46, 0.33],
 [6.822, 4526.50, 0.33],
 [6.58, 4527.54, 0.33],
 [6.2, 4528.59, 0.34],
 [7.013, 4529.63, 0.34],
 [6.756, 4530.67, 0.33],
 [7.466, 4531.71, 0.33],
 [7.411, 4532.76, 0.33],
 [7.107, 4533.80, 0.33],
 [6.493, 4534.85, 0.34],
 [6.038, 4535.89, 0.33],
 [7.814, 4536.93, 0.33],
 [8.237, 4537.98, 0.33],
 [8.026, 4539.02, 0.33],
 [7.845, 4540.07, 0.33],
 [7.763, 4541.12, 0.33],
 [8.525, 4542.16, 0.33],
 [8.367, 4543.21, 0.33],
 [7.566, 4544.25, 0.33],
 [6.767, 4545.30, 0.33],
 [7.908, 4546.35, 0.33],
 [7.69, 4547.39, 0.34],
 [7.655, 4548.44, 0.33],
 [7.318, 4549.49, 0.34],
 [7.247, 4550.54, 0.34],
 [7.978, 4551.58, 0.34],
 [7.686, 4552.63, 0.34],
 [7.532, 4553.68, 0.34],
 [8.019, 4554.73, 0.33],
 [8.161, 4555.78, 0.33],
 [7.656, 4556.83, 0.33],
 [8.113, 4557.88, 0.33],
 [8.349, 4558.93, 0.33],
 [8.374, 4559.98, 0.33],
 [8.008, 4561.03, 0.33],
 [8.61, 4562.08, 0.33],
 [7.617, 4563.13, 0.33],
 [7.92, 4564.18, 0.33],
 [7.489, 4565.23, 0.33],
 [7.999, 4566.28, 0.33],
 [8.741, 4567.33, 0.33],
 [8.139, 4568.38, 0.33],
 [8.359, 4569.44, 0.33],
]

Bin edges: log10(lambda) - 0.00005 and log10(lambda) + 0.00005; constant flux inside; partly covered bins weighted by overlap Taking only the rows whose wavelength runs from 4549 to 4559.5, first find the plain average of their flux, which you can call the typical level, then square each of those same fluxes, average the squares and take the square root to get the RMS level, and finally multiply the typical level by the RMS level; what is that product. 61.0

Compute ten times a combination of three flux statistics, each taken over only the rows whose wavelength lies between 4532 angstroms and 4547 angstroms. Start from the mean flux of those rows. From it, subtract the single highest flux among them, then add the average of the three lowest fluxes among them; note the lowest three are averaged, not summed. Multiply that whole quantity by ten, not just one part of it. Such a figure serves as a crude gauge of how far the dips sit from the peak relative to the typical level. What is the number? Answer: 55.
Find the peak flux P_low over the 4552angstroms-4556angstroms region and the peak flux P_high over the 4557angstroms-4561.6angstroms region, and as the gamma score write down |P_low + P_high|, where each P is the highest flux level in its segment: 16.5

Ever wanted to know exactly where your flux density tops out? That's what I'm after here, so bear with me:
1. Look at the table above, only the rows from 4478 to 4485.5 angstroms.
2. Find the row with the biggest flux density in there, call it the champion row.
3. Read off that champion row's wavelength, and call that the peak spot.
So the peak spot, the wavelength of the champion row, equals 4478.81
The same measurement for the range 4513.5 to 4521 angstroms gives 4519.21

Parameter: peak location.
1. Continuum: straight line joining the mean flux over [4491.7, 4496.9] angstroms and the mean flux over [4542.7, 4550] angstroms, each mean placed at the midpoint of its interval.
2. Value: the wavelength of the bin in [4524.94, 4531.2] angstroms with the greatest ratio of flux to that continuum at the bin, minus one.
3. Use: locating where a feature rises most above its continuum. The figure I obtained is 4525.46 angstroms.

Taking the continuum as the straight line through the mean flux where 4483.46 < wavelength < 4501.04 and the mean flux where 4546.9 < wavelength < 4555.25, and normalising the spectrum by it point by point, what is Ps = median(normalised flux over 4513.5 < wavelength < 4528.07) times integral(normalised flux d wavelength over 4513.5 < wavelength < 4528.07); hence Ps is 15.3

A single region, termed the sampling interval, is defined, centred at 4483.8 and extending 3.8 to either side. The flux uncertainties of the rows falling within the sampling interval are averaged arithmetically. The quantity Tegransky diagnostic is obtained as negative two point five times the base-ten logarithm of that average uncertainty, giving 1.16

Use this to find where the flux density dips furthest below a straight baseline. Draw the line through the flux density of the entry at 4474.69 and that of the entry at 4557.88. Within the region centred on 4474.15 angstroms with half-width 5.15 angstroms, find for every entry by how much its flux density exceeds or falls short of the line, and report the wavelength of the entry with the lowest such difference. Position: 4475.72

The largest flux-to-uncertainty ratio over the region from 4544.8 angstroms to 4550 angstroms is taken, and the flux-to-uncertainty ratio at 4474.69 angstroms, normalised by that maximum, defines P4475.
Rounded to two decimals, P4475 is 0.95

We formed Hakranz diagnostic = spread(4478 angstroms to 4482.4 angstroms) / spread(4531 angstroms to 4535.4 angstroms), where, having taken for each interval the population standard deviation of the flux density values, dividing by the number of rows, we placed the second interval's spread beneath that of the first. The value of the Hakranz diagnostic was 1.26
